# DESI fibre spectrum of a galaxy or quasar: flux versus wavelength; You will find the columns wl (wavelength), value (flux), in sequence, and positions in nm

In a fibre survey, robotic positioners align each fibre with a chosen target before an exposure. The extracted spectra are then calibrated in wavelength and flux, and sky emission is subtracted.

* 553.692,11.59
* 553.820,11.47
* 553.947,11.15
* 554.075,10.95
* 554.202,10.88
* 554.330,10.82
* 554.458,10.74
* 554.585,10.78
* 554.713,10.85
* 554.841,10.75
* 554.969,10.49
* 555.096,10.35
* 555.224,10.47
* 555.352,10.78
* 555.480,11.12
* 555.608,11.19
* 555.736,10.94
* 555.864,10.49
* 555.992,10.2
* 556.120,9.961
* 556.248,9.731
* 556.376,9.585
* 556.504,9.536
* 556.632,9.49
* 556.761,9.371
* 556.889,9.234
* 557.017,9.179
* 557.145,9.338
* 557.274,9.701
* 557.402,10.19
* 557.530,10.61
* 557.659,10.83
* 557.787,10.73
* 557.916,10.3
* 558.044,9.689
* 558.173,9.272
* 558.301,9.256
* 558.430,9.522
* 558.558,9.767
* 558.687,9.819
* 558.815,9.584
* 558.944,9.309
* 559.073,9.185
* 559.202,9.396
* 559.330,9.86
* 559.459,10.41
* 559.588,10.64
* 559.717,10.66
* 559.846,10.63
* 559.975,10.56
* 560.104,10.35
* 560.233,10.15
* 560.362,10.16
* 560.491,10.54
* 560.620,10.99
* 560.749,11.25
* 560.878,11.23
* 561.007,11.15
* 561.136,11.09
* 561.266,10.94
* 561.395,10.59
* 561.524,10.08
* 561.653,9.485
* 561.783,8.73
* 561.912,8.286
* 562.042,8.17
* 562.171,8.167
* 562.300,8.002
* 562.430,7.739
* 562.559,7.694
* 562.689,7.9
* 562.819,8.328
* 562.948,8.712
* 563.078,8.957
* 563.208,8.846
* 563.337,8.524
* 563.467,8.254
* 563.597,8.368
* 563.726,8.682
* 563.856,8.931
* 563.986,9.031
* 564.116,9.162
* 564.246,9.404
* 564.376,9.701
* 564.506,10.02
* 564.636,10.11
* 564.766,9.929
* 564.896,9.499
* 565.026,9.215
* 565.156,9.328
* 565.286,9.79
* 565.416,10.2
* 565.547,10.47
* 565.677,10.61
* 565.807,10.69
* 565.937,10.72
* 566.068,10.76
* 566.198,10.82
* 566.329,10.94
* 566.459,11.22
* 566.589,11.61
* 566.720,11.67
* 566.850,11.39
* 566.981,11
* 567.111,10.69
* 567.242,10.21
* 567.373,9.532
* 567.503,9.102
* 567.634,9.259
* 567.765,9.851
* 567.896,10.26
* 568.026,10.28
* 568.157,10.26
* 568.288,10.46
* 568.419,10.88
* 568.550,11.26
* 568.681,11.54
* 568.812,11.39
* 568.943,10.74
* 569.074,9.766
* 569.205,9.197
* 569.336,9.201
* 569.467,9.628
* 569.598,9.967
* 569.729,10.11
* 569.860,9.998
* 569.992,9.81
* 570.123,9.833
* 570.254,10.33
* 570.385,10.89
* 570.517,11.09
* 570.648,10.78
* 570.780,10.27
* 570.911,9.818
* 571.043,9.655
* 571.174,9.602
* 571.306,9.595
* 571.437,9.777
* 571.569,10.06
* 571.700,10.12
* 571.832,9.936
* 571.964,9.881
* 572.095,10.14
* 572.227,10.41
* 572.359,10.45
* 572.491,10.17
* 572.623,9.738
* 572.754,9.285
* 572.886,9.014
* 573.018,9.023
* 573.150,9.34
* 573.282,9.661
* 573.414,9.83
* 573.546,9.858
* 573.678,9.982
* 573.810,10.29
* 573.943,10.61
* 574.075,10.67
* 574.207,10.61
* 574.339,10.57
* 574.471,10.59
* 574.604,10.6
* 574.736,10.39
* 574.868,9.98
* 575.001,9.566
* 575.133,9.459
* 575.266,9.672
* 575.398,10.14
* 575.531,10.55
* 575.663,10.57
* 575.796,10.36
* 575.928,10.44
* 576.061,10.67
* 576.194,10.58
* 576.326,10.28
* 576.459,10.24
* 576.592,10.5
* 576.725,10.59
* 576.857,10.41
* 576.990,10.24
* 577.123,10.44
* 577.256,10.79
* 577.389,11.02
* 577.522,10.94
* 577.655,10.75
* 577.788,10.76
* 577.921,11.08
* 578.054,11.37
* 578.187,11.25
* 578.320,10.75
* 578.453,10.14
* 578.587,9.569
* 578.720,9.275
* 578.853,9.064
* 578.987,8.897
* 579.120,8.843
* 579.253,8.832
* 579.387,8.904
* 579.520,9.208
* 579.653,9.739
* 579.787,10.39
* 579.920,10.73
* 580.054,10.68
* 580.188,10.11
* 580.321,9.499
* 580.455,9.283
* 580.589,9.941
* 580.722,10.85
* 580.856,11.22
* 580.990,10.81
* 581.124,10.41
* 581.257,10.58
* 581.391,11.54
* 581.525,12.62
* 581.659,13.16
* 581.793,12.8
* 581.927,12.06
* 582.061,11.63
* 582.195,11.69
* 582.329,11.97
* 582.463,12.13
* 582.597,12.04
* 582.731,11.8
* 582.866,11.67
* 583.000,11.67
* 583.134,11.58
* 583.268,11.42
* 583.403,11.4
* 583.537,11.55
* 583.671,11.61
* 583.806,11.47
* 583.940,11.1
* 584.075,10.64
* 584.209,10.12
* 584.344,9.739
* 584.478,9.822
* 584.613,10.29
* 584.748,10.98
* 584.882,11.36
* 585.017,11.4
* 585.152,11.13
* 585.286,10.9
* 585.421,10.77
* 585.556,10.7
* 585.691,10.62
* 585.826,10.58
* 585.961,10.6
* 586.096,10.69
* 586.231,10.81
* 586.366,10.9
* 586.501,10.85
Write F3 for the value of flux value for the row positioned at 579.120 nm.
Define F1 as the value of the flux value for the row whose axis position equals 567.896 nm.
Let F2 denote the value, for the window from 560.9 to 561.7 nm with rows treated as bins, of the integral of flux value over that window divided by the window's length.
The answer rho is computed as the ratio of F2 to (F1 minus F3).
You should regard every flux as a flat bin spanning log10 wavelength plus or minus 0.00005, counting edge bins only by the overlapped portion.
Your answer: 7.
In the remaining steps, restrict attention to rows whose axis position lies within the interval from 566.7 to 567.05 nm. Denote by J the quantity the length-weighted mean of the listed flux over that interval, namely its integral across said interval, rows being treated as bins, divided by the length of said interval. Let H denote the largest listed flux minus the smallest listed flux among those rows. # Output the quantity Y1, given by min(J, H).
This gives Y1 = 0.7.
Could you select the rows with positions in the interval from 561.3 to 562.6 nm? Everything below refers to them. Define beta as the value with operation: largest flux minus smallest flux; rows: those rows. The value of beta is 2.9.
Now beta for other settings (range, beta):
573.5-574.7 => 0.8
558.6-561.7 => 2.1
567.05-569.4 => 2.4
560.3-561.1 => 1.1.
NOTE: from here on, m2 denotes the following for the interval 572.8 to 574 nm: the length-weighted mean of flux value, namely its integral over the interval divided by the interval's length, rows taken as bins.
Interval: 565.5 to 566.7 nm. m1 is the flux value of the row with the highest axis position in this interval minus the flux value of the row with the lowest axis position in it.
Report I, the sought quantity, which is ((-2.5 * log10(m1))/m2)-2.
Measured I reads -2.01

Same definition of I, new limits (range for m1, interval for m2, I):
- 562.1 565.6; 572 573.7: -2.09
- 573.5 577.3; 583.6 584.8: -1.99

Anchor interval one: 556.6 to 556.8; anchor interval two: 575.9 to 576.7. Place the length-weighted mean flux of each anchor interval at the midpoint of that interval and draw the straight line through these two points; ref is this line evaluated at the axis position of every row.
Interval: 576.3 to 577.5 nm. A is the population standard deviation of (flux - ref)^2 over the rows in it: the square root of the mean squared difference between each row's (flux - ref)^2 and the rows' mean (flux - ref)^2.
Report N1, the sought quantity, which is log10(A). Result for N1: -1.1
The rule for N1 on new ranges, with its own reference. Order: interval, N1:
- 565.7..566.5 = -0.4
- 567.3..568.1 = -0.6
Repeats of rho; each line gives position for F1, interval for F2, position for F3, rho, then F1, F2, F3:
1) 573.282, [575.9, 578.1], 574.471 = -11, 9.661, 10.6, 10.59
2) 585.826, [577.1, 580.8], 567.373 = 10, 10.58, 10.1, 9.532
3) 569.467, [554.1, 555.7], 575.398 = -21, 9.628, 10.8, 10.14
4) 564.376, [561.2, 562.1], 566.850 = -6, 9.701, 9.5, 11.39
